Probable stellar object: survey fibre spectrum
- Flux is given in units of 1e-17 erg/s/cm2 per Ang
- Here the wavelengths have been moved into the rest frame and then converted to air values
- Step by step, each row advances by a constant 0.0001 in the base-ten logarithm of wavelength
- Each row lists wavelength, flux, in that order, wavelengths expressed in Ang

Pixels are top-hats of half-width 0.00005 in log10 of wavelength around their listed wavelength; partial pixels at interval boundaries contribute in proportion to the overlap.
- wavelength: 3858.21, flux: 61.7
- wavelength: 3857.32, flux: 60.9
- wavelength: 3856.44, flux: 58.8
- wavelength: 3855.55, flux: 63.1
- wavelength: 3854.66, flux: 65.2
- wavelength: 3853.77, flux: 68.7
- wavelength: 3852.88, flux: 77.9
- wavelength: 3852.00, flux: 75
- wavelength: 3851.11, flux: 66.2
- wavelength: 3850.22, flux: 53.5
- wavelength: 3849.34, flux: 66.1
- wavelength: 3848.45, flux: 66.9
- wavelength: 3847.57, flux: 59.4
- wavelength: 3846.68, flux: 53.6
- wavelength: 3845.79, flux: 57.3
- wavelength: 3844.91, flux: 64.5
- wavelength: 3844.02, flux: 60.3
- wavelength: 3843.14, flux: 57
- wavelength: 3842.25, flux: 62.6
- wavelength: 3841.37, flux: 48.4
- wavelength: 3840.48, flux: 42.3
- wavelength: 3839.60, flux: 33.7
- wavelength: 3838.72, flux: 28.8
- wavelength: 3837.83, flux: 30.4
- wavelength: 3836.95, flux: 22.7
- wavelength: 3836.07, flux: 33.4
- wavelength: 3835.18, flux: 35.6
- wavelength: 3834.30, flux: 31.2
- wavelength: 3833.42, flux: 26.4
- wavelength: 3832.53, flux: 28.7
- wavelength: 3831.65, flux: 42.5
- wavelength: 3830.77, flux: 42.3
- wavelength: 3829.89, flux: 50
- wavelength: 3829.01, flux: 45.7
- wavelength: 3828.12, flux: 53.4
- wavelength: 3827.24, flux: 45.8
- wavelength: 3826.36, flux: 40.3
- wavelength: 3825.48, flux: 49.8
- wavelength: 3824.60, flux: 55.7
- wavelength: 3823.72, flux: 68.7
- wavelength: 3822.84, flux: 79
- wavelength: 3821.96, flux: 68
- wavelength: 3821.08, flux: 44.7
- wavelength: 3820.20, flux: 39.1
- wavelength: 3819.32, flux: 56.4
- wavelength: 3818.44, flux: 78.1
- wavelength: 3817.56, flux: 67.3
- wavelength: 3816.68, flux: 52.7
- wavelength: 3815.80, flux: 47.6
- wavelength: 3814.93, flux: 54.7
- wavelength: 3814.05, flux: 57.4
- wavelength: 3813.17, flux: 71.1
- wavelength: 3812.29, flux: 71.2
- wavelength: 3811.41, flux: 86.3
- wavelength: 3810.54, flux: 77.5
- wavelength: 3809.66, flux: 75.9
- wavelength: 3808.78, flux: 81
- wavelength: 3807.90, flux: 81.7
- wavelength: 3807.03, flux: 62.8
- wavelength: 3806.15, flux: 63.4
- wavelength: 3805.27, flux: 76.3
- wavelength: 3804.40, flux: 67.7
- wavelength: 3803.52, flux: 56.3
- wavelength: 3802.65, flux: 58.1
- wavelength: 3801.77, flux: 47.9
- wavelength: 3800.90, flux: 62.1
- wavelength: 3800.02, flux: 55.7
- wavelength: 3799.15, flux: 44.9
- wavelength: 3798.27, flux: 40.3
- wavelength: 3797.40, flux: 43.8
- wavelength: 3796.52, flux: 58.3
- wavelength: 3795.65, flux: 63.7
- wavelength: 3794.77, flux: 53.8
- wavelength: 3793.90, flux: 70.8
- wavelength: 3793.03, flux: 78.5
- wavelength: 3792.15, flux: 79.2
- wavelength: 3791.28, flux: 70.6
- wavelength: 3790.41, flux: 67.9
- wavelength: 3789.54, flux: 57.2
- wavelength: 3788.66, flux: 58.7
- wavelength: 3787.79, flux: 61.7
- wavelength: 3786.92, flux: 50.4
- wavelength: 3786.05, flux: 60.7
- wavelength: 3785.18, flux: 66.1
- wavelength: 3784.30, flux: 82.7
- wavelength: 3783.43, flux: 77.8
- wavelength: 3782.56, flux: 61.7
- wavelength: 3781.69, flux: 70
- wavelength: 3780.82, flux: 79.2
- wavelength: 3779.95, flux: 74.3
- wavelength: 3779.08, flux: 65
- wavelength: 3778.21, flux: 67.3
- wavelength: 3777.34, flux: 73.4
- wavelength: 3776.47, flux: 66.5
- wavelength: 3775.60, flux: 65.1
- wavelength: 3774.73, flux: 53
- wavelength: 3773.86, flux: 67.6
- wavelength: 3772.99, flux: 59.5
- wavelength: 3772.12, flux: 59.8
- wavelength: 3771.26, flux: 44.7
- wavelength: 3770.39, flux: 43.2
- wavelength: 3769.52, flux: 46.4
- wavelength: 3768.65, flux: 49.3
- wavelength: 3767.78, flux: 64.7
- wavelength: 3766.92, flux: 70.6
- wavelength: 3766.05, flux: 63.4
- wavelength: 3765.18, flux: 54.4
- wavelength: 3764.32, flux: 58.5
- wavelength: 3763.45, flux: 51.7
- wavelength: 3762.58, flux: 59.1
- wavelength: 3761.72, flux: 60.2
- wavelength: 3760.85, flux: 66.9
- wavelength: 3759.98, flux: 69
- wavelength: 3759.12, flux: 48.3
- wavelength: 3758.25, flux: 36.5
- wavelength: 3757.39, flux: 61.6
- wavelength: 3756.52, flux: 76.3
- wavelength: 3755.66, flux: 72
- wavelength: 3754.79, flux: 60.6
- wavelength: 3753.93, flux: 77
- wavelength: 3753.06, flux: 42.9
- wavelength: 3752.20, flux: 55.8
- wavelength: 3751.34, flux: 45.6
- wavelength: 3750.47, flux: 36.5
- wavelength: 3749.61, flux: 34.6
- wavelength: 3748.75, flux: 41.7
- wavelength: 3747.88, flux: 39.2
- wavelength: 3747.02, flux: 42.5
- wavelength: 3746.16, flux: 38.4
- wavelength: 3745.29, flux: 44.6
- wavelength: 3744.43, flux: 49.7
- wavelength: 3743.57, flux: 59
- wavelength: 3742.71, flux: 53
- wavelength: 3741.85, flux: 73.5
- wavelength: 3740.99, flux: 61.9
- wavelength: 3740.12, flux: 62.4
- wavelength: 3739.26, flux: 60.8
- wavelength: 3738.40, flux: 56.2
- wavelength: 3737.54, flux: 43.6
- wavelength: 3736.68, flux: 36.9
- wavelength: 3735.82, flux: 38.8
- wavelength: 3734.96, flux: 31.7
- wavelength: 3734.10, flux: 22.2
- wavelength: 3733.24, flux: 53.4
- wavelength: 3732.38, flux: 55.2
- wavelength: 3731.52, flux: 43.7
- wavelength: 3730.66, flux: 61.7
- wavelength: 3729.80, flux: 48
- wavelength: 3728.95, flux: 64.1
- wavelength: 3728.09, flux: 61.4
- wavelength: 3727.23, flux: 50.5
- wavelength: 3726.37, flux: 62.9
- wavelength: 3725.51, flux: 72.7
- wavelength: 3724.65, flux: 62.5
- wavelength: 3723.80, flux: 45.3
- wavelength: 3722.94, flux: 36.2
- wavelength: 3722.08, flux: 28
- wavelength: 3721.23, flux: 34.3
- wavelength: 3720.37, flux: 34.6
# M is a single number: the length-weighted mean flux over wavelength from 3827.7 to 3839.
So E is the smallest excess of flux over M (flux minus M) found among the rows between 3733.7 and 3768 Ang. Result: -14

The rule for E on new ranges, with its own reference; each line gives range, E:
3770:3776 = 7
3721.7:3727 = -8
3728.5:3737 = -14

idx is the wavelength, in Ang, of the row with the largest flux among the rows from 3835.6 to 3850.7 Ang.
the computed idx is 3848.45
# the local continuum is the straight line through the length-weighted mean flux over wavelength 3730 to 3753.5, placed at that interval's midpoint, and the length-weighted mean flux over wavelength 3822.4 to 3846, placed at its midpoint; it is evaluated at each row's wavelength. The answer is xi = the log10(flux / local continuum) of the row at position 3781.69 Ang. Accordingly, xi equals 0.18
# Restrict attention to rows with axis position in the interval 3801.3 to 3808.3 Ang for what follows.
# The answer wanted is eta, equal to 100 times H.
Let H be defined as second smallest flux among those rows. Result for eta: 5630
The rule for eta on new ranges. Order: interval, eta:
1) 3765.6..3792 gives 4470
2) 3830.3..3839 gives 2640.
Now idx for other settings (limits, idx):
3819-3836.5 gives 3822.84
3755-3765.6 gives 3756.52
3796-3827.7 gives 3811.41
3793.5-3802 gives 3793.90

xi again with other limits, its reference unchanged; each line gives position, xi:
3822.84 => 0.24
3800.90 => 0.13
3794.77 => 0.06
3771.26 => -0.02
